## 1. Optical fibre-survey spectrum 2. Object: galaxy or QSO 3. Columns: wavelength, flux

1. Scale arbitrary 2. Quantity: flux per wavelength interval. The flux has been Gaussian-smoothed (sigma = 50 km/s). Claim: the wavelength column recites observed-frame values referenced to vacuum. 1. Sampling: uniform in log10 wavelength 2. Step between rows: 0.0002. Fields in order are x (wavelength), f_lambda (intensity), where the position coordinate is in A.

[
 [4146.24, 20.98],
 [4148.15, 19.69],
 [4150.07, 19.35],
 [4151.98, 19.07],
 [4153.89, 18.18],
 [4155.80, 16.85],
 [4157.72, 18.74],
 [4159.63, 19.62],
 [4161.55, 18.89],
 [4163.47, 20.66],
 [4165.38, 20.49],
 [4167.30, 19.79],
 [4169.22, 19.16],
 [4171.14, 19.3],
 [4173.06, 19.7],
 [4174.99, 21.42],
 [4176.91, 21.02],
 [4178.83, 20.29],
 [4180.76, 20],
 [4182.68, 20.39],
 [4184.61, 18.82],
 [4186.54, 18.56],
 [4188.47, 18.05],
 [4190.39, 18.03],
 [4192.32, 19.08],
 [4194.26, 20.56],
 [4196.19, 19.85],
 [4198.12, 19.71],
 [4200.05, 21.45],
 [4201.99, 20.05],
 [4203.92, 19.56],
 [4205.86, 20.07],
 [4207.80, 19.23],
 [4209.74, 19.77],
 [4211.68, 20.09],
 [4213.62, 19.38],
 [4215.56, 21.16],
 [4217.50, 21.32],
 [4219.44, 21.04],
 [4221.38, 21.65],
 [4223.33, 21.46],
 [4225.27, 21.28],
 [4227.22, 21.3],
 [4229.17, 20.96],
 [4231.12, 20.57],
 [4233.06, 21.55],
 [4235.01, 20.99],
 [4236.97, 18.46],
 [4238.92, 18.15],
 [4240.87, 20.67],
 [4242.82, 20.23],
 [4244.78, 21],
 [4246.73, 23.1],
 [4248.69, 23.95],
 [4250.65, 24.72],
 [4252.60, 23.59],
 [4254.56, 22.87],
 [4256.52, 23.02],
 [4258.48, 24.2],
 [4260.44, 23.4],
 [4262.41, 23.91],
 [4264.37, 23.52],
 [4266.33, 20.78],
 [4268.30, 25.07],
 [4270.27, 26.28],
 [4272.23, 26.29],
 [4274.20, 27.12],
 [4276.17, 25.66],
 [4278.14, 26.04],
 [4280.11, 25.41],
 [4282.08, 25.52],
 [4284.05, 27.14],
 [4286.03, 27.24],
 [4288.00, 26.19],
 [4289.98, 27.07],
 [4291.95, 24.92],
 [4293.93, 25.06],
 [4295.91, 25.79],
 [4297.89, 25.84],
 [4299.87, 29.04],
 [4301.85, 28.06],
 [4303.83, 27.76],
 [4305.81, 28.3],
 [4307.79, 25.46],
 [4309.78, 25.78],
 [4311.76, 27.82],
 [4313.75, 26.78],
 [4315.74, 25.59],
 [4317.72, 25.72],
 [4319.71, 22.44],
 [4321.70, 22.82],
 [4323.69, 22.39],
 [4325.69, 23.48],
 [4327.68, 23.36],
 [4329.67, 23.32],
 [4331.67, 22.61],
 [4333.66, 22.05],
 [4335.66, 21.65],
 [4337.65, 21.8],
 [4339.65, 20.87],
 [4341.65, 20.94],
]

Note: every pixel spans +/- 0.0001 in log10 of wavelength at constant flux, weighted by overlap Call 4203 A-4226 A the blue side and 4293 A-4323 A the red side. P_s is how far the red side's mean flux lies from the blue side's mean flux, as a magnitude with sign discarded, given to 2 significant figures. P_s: 5.6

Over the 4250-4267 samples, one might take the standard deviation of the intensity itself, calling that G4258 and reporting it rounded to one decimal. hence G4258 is 1.1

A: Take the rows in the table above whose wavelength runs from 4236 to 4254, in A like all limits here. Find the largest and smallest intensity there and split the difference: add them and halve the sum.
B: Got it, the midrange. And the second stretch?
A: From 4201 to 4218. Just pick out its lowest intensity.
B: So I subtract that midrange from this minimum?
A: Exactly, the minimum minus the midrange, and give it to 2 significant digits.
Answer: -2.2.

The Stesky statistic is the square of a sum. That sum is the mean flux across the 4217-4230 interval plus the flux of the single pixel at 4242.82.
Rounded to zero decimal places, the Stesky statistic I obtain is 1724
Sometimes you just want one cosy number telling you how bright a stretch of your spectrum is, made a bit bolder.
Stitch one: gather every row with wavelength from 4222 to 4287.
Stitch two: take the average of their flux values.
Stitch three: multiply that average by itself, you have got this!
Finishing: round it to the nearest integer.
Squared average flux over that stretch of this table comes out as 538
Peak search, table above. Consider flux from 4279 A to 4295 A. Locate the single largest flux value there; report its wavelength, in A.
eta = 4286.03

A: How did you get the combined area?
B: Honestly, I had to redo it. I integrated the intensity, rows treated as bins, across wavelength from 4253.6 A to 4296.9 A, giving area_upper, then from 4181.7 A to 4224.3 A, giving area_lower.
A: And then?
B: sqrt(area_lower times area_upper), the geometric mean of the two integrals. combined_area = 962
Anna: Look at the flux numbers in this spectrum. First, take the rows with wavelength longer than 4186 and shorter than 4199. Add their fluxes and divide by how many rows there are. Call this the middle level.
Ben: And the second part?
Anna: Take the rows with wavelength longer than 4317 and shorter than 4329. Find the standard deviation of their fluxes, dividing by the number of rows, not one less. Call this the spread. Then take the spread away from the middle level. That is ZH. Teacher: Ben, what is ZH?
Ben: 18.0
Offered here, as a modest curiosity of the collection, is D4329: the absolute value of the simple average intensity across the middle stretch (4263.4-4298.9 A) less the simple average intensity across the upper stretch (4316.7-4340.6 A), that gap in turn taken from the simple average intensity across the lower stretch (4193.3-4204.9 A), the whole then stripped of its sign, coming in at 17.3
